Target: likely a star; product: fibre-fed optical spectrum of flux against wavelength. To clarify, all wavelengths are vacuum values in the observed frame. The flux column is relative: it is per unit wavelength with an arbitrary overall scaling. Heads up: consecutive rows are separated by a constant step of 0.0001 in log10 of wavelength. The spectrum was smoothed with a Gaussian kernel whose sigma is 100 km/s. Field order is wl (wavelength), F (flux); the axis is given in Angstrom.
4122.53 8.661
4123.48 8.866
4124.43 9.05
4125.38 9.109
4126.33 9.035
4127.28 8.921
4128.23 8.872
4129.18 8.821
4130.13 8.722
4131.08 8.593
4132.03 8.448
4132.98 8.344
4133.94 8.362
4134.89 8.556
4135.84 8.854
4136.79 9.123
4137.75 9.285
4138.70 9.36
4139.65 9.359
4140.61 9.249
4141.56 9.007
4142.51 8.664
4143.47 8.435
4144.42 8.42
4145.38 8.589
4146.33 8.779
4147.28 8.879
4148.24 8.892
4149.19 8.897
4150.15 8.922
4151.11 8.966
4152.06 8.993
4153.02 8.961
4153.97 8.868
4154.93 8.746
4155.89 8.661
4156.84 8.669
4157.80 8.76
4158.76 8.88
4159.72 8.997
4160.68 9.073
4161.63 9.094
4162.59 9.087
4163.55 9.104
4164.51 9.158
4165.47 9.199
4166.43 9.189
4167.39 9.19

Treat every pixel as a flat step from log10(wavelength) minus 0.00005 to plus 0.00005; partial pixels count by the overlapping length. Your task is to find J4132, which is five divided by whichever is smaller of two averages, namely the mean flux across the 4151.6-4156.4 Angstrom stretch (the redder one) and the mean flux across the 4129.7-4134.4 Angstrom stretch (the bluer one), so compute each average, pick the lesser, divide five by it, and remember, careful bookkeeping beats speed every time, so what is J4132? 0.589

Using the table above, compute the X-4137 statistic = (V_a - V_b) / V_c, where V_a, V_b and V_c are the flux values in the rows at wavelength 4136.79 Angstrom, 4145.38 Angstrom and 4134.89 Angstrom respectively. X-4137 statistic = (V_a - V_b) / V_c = 0.06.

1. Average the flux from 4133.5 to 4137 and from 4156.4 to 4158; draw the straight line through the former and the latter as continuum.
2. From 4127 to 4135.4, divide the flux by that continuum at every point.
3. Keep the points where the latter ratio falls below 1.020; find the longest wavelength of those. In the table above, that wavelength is 4134.89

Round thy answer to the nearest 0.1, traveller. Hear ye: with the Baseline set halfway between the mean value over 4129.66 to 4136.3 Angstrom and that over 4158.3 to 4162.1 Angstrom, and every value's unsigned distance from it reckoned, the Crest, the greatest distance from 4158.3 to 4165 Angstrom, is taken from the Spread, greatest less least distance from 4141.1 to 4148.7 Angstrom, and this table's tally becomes 0.0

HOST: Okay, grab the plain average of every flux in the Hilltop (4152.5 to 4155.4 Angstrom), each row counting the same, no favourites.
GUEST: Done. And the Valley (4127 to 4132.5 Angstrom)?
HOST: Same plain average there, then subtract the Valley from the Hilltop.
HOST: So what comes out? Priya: 0.13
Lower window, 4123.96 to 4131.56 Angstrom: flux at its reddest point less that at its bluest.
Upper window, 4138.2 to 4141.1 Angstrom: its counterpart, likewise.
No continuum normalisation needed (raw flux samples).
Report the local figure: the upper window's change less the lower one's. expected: 0.3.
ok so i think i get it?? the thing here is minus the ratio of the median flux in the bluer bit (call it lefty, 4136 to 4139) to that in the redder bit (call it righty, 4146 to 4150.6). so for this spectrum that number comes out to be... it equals -1.04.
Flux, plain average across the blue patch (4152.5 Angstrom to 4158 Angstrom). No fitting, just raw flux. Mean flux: 8.78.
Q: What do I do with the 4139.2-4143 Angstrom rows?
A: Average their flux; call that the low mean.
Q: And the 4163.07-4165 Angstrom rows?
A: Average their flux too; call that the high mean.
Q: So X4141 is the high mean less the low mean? 0.06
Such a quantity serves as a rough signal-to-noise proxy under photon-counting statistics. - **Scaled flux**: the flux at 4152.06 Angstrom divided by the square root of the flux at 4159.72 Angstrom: 3.00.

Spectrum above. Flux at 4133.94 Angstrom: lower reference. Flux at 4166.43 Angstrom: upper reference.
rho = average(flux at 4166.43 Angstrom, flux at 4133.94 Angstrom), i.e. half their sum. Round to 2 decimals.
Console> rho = 8.78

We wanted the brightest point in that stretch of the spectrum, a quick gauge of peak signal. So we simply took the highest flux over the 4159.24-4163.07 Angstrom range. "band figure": 9.094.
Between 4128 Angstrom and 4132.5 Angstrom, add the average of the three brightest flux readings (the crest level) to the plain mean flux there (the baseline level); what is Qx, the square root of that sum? 4.18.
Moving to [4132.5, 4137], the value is 4.18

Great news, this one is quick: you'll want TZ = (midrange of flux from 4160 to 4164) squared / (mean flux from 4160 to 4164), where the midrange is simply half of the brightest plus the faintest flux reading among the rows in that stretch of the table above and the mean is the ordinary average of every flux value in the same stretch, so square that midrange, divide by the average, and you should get 9.09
